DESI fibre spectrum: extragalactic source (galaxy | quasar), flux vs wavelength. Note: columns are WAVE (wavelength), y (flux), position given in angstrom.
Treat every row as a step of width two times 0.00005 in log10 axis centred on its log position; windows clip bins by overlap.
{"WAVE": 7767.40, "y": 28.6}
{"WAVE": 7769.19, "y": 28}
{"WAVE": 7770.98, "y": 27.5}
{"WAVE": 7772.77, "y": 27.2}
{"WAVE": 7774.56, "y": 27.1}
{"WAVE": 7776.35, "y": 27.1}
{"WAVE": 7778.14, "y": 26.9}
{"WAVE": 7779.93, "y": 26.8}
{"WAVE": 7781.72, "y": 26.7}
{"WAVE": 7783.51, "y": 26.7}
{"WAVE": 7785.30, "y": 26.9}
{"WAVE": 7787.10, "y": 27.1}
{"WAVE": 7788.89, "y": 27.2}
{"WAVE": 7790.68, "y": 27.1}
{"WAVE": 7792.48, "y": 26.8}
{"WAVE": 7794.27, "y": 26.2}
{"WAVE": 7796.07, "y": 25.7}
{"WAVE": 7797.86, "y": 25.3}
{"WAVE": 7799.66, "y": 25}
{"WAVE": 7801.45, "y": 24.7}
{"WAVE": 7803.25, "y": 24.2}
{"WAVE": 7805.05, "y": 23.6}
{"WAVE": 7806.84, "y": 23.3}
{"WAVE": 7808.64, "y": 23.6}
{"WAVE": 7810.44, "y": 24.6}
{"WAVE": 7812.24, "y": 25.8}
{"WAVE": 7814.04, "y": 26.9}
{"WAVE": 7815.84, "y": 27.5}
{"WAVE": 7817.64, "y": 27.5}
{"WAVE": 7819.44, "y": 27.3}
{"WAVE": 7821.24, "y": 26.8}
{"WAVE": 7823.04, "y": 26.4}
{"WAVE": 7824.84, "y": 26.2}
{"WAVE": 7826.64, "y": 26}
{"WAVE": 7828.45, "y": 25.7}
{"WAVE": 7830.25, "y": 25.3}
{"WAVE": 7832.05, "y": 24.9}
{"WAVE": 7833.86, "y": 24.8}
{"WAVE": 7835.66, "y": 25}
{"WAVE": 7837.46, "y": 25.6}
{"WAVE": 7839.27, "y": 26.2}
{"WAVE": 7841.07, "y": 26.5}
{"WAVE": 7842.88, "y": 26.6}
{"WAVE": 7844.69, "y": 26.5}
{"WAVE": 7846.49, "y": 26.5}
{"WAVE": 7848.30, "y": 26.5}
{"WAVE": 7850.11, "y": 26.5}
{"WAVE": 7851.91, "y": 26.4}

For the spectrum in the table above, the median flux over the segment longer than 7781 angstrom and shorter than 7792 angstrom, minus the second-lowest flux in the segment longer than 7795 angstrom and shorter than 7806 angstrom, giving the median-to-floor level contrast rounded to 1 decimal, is 2.8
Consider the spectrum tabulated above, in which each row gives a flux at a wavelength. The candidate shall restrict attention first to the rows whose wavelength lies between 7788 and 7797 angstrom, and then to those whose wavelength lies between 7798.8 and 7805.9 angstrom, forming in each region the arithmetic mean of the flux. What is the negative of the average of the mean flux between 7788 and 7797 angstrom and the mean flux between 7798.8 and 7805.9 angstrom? -25.5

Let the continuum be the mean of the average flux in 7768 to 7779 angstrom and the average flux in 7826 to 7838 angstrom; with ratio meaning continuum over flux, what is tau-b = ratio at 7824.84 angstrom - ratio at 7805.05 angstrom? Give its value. -0.111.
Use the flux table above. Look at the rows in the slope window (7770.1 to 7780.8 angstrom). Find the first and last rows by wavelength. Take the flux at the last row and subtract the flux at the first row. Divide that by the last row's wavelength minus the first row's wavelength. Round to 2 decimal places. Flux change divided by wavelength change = -0.08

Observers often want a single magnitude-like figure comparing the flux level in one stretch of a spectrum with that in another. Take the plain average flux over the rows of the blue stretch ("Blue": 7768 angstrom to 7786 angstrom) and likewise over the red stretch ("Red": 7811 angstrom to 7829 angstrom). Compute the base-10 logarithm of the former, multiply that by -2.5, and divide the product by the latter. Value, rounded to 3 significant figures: -0.135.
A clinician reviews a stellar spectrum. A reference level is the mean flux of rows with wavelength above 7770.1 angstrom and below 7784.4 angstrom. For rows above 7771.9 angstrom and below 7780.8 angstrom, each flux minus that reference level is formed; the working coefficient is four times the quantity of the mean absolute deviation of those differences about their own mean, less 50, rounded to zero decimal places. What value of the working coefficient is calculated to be -199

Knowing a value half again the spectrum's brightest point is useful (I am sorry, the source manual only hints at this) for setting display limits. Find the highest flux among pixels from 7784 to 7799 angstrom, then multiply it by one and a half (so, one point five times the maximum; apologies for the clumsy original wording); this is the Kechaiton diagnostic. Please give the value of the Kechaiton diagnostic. 40.8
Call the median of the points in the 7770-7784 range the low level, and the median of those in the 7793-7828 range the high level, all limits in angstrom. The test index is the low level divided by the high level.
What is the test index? 1.05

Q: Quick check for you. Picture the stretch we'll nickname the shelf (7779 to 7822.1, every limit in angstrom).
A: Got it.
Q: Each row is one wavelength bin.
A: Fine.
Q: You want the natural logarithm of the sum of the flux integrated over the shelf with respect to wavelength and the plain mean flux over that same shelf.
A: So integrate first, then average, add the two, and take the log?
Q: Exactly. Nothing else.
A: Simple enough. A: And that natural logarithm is 7.04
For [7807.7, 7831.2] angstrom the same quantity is 6.46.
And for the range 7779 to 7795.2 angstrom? 6.13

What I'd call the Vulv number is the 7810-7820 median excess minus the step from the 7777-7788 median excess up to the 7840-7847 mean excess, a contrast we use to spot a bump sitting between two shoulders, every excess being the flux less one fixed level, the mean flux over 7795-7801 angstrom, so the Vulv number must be 2.1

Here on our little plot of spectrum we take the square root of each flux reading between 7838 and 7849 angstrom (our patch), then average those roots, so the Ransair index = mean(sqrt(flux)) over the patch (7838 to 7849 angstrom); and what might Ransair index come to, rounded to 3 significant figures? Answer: 5.14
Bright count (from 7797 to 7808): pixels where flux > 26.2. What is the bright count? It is 0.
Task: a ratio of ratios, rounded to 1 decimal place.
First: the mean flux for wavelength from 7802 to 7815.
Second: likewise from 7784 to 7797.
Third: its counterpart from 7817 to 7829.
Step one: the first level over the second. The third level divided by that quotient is 28.9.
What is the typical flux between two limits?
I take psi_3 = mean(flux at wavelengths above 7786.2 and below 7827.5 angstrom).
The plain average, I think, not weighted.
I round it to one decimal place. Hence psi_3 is 25.9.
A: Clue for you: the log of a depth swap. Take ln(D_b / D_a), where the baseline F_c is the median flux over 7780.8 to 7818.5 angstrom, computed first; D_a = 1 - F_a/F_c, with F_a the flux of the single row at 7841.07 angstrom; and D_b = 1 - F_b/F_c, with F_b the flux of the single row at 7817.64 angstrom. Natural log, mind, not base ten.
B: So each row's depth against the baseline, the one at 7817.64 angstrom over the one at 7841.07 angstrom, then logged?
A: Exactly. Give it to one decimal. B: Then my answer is 1.5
